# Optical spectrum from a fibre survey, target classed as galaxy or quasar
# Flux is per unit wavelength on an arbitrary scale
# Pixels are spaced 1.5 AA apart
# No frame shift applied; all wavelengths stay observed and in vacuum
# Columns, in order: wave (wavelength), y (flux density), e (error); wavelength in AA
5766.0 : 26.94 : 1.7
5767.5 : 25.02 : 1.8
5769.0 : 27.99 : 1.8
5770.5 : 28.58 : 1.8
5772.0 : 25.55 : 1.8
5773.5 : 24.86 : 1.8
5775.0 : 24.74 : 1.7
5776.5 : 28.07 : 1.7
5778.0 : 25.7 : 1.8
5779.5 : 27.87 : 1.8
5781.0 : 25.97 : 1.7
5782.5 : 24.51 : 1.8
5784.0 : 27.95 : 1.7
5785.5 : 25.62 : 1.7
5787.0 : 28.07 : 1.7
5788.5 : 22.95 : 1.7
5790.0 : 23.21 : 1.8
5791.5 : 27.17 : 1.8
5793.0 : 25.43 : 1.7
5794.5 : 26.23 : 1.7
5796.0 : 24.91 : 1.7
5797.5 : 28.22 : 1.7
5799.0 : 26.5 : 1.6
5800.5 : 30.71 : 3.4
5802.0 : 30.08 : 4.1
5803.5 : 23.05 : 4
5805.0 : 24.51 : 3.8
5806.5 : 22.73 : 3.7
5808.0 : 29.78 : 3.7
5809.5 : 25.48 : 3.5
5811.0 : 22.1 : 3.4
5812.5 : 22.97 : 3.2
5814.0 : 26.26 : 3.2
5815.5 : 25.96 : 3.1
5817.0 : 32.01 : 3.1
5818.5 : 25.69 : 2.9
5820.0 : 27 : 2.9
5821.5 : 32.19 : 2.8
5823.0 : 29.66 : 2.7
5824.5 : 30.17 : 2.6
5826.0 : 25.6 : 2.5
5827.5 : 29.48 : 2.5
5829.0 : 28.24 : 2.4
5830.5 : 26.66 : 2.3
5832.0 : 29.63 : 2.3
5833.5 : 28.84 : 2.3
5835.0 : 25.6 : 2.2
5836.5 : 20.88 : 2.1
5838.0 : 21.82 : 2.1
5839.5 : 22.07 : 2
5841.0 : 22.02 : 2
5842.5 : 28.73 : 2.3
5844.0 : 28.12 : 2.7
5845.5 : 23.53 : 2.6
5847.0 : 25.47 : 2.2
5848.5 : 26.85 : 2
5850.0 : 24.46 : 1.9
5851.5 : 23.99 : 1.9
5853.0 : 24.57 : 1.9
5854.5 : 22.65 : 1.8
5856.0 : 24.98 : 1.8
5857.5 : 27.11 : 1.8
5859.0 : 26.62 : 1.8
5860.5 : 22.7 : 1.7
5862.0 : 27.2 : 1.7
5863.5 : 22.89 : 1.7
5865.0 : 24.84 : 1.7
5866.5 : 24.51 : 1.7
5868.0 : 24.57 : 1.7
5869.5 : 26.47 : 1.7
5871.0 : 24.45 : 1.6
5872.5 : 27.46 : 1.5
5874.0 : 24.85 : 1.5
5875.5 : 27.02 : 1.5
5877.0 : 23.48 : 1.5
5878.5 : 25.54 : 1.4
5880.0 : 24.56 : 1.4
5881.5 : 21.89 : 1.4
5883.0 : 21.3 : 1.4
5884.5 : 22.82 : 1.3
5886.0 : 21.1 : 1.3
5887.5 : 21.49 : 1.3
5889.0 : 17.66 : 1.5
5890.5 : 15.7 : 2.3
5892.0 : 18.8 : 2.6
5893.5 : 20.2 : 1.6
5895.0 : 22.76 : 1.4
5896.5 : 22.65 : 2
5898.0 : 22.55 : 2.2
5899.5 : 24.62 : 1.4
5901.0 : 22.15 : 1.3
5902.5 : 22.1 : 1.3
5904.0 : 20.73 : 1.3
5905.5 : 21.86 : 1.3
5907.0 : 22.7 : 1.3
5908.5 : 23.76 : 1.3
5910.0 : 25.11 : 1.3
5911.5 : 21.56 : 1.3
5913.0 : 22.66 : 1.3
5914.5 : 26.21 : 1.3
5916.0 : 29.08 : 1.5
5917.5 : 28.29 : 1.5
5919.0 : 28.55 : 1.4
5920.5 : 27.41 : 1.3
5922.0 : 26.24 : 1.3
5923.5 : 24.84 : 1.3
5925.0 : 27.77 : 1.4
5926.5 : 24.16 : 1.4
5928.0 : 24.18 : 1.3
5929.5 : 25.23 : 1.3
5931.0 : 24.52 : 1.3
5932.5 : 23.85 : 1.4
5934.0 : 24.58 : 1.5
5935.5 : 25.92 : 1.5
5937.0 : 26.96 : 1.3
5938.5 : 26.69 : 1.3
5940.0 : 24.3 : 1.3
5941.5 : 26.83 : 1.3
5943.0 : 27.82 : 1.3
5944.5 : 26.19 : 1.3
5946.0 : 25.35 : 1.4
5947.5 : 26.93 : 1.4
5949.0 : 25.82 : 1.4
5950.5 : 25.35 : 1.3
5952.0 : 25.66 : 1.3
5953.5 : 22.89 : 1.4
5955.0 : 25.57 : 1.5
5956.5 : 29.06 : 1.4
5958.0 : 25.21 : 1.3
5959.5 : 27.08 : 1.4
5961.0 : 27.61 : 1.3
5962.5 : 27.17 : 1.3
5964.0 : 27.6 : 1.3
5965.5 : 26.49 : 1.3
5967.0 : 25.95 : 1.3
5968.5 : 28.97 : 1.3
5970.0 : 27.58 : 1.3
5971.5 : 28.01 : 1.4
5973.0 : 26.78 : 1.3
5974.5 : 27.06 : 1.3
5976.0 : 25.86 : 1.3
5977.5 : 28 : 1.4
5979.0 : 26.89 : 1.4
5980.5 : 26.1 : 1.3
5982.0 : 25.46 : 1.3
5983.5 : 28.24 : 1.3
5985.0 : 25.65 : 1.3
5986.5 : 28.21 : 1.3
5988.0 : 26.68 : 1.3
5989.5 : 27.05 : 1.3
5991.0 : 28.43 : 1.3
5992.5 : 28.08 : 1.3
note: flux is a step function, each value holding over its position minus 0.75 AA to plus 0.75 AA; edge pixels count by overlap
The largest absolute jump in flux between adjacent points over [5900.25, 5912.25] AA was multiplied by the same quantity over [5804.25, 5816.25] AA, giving 25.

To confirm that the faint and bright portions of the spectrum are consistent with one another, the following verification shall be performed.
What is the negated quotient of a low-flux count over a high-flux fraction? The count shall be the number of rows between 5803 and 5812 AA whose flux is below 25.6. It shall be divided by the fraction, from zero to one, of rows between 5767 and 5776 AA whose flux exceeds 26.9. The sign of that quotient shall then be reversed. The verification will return -15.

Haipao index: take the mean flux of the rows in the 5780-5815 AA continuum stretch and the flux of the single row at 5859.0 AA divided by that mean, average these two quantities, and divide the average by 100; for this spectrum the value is 0.134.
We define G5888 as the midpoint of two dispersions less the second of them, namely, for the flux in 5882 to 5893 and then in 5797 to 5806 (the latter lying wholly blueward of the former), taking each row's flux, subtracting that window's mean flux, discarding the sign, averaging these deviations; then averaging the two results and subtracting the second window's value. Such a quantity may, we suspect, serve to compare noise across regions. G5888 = -0.2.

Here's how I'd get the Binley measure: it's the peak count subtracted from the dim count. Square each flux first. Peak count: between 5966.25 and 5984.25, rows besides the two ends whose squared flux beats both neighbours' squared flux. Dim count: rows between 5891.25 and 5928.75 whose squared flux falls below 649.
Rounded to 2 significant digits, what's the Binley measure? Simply 14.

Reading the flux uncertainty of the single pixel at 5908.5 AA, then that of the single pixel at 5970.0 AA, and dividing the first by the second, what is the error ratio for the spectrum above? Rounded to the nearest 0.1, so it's 1.0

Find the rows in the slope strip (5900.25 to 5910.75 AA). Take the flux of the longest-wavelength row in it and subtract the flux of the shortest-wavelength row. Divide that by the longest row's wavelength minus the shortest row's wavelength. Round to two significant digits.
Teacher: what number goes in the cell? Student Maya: 0.33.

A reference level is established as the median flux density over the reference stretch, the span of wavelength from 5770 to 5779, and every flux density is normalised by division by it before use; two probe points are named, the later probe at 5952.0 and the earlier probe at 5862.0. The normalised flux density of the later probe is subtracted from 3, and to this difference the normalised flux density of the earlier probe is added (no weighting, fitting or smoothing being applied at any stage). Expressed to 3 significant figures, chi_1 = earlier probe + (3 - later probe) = 3.06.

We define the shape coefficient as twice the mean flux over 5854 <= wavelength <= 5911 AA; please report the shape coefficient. 46.5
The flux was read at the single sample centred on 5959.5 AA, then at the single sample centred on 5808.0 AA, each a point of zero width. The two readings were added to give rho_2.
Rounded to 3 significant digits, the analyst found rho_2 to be 56.9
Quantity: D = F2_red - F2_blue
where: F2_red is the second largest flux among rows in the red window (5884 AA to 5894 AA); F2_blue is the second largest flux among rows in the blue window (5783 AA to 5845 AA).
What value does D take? -11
